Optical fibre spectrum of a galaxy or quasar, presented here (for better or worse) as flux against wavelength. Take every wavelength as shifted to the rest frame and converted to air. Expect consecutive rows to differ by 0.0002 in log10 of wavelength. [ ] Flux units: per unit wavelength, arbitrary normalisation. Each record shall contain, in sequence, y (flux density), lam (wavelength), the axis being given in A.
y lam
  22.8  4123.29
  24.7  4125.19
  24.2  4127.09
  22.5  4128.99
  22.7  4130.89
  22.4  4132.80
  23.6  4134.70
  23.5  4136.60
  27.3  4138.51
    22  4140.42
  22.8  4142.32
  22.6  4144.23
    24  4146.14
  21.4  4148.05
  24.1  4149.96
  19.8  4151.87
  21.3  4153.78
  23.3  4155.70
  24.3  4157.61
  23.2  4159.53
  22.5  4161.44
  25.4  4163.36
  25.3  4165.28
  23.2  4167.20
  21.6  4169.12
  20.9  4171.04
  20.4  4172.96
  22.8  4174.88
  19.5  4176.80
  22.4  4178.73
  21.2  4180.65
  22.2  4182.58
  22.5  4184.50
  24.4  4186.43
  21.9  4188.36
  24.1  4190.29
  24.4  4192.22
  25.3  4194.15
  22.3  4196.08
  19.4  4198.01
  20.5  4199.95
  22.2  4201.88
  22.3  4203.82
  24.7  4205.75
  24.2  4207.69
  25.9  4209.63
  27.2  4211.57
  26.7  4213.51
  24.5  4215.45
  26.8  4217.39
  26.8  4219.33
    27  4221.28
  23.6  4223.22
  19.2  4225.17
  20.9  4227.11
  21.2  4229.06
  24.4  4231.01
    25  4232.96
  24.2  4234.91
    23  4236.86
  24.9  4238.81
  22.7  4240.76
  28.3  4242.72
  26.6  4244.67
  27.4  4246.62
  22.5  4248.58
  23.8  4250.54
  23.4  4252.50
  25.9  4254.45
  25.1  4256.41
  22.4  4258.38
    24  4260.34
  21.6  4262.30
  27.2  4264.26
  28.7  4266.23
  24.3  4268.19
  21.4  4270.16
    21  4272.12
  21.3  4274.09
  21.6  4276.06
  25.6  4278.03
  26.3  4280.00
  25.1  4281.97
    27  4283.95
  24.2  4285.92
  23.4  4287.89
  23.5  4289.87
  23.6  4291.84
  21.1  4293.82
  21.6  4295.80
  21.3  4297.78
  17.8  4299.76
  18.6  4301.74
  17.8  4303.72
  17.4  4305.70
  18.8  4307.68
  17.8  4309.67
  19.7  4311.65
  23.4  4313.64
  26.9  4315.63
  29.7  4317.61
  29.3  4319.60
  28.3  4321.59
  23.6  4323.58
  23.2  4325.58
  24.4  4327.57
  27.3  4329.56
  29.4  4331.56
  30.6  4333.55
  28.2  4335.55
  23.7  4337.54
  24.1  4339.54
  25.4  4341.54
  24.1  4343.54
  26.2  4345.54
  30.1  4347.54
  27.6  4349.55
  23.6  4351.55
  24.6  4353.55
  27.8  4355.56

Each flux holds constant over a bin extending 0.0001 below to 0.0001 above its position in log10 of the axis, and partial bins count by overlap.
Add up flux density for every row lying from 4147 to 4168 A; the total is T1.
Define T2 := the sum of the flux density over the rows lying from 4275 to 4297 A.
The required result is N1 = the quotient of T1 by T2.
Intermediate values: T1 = 254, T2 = 263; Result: 0.97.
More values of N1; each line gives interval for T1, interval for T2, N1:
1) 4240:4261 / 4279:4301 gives 1.07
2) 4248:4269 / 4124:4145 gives 1.04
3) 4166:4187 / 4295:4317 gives 1.09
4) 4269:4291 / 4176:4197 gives 1.04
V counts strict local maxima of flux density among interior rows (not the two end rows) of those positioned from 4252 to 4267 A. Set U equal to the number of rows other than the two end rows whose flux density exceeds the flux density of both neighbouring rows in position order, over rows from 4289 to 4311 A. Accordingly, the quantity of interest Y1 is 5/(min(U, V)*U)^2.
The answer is 0.08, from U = 4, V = 2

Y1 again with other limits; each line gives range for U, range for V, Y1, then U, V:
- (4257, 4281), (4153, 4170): 0.31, 2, 2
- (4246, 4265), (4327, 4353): 0.06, 3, 3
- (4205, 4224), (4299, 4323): 0.31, 2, 3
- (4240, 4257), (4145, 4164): 0.08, 4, 2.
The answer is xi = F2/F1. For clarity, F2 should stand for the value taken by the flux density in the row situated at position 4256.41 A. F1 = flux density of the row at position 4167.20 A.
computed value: 1.08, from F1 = 23.2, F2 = 25.1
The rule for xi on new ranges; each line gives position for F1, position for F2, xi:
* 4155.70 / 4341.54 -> 1.09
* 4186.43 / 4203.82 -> 0.91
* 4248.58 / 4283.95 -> 1.20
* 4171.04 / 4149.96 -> 1.15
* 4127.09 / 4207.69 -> 1.00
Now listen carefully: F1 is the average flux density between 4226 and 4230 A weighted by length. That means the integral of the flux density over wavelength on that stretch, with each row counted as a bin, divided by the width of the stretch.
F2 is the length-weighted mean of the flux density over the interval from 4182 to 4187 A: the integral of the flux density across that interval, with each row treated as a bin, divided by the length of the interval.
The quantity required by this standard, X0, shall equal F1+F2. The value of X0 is 44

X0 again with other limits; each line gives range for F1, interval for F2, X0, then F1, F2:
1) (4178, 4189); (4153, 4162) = 45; 22.5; 23.0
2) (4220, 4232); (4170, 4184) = 44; 22.8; 21.4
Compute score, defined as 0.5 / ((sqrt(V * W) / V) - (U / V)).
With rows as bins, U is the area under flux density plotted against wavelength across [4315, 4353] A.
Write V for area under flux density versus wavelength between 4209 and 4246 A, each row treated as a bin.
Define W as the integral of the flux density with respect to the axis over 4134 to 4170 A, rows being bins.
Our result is -3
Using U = 1011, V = 914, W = 836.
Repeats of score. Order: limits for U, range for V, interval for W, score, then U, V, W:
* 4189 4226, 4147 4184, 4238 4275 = -15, 890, 828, 901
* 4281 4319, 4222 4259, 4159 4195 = 35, 840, 886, 820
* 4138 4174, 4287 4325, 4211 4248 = 7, 823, 847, 914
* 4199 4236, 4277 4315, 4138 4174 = -6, 890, 830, 823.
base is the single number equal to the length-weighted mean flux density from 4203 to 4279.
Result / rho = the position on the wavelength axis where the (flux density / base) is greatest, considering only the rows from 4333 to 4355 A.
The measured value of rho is 4333.55 A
